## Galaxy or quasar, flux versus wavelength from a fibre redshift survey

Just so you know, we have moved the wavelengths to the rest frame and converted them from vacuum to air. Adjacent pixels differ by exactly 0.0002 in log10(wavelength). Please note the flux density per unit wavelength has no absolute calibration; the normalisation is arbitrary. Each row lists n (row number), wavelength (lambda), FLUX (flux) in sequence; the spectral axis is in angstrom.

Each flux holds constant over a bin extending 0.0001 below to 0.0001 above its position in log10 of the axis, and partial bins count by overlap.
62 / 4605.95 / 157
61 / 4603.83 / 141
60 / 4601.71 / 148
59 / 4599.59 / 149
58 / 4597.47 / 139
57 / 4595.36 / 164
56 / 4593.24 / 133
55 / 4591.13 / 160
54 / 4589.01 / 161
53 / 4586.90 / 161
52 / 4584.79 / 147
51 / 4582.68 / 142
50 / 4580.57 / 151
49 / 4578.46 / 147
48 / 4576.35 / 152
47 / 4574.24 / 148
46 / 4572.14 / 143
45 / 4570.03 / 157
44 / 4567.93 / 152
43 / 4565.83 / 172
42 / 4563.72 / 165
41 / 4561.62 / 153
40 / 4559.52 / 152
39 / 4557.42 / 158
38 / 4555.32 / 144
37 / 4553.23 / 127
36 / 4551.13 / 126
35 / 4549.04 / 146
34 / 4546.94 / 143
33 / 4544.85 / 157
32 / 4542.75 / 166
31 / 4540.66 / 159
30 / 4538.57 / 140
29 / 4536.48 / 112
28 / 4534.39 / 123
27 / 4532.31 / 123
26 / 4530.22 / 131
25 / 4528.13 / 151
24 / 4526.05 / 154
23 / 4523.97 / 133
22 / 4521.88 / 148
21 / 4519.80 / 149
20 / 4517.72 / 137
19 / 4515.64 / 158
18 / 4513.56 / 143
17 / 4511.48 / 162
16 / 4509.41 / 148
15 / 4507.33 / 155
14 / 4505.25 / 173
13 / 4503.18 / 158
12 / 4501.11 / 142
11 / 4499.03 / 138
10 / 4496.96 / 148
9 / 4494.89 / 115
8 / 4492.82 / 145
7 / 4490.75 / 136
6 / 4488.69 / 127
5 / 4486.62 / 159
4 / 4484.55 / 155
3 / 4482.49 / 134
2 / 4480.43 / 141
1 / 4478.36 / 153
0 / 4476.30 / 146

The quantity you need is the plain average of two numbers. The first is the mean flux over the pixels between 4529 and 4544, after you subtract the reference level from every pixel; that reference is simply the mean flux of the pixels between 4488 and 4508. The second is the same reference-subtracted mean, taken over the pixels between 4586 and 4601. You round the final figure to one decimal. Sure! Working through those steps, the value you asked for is 0.7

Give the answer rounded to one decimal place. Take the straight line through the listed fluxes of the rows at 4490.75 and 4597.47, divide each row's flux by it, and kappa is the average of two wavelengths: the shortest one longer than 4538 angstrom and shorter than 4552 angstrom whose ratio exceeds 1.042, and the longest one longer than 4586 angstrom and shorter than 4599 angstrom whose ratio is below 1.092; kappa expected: 4569.1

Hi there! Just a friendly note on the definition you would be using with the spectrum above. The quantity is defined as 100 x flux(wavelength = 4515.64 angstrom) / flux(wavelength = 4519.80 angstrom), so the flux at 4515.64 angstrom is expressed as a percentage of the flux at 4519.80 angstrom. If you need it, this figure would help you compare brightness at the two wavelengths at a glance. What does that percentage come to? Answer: 106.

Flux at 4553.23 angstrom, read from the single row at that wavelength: 127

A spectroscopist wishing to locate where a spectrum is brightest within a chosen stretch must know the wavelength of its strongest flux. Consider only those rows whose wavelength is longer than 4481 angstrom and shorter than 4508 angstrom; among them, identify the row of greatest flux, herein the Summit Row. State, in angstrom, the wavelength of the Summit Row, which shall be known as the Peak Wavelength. 4505.25 angstrom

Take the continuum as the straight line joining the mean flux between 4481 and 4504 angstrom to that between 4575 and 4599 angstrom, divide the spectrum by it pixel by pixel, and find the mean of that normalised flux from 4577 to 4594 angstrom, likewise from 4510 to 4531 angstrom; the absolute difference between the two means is 0.018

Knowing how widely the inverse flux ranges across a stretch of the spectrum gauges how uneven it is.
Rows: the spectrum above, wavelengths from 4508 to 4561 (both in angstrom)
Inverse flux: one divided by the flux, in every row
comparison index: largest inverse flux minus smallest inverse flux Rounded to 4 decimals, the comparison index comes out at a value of 0.0029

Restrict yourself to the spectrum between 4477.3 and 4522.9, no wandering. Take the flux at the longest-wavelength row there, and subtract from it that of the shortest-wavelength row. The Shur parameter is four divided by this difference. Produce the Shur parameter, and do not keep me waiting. -0.80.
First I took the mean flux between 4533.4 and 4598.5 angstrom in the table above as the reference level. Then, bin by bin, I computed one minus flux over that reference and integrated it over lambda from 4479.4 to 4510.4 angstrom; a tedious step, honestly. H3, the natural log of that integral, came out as -0.3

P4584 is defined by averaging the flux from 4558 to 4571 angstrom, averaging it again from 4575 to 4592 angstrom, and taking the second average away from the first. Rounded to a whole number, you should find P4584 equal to 6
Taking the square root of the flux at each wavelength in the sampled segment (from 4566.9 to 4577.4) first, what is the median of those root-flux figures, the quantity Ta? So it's 12.33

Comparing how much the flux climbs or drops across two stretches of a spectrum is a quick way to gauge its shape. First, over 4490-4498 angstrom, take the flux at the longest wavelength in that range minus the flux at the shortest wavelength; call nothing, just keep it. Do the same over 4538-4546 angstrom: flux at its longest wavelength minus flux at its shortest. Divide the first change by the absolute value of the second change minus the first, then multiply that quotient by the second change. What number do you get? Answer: 41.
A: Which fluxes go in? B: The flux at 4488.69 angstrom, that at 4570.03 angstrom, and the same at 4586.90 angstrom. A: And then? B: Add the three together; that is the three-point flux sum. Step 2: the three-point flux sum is 445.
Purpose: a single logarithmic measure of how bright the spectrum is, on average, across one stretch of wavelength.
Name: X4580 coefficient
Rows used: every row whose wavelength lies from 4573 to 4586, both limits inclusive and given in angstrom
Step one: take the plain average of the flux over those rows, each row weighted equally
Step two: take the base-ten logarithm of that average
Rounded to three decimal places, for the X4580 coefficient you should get 2.170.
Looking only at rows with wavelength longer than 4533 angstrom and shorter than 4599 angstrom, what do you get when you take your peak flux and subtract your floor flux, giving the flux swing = 60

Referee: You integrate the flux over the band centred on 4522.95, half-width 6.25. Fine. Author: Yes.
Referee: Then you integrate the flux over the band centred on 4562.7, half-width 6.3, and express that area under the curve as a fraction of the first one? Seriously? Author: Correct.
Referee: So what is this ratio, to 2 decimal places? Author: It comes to 1.10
